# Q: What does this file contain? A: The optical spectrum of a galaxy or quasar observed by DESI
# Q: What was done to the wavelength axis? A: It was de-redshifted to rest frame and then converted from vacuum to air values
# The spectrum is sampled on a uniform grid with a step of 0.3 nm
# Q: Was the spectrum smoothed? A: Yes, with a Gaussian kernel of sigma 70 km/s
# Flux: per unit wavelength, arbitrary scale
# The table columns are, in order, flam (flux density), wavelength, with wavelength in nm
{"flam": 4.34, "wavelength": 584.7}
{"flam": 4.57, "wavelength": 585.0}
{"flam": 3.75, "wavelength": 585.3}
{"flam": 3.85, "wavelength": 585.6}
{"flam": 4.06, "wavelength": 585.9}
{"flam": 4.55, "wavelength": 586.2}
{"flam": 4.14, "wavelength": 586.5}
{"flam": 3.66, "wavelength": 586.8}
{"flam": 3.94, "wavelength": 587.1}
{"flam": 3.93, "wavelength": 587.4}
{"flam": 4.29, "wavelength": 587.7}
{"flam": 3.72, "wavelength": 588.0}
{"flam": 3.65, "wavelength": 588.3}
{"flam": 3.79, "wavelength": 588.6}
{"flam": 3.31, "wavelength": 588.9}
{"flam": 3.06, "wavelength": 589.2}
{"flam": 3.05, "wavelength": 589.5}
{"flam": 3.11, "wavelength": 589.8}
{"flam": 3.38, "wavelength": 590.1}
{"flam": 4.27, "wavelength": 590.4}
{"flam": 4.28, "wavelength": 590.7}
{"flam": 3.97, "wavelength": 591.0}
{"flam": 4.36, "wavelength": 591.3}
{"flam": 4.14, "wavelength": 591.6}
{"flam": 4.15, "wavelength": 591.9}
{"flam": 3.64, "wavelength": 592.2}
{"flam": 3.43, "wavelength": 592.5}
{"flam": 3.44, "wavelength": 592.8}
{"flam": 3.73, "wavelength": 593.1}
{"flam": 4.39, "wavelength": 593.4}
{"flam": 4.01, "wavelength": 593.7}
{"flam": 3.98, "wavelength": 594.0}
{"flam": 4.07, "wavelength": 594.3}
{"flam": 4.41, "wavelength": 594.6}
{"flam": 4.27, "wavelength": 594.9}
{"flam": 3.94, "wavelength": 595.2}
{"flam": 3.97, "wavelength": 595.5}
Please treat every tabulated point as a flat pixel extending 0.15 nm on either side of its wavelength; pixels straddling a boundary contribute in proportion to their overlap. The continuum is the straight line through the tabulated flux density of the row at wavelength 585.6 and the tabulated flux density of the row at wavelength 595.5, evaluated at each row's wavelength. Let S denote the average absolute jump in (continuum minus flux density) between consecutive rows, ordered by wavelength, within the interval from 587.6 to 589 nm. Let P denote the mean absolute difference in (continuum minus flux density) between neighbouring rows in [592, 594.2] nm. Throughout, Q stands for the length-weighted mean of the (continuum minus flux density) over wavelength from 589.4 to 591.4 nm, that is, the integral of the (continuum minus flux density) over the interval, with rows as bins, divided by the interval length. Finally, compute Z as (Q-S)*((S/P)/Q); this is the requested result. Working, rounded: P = 0.26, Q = 0.13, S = 0.317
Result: -2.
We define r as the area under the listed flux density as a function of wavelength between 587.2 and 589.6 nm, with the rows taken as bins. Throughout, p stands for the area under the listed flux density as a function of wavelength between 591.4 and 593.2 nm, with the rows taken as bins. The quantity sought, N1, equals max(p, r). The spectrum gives 9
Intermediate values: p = 6.8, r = 8.7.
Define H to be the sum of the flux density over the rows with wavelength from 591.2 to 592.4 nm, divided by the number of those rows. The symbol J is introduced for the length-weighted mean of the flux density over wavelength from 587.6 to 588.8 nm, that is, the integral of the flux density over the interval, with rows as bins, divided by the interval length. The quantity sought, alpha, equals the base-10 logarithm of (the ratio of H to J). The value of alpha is 0.03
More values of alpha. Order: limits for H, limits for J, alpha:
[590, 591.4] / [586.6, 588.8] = 0.02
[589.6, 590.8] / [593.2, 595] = -0.05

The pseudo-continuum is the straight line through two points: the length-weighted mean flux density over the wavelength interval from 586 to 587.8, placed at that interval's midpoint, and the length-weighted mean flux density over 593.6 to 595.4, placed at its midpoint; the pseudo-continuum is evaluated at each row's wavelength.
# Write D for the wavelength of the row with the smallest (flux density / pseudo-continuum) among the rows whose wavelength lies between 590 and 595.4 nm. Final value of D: 590.1 nm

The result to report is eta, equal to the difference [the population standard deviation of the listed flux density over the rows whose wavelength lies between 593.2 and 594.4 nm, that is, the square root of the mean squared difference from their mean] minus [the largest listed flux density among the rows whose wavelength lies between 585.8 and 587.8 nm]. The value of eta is -4.39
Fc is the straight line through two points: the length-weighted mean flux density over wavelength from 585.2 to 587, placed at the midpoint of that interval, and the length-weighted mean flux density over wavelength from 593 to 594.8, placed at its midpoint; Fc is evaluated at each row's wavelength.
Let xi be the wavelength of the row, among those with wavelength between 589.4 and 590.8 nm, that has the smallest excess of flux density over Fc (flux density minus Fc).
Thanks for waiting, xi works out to 589.5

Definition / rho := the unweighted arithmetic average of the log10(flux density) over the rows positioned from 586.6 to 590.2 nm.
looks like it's 0.551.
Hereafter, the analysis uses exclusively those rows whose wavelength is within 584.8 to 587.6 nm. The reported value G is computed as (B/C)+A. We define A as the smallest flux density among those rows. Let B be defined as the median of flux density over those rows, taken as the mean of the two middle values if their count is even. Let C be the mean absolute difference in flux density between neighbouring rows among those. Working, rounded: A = 3.66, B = 3.940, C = 0.350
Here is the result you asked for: 15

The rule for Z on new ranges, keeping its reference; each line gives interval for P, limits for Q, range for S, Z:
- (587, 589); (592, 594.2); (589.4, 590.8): -2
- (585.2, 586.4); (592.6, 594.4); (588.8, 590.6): -11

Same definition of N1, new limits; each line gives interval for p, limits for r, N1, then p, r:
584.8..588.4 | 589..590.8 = 14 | 14.5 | 6.3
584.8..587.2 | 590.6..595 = 18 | 9.8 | 17.7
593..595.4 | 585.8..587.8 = 10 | 9.9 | 8.2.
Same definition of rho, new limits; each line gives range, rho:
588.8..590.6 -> 0.524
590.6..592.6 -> 0.600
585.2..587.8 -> 0.603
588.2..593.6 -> 0.569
